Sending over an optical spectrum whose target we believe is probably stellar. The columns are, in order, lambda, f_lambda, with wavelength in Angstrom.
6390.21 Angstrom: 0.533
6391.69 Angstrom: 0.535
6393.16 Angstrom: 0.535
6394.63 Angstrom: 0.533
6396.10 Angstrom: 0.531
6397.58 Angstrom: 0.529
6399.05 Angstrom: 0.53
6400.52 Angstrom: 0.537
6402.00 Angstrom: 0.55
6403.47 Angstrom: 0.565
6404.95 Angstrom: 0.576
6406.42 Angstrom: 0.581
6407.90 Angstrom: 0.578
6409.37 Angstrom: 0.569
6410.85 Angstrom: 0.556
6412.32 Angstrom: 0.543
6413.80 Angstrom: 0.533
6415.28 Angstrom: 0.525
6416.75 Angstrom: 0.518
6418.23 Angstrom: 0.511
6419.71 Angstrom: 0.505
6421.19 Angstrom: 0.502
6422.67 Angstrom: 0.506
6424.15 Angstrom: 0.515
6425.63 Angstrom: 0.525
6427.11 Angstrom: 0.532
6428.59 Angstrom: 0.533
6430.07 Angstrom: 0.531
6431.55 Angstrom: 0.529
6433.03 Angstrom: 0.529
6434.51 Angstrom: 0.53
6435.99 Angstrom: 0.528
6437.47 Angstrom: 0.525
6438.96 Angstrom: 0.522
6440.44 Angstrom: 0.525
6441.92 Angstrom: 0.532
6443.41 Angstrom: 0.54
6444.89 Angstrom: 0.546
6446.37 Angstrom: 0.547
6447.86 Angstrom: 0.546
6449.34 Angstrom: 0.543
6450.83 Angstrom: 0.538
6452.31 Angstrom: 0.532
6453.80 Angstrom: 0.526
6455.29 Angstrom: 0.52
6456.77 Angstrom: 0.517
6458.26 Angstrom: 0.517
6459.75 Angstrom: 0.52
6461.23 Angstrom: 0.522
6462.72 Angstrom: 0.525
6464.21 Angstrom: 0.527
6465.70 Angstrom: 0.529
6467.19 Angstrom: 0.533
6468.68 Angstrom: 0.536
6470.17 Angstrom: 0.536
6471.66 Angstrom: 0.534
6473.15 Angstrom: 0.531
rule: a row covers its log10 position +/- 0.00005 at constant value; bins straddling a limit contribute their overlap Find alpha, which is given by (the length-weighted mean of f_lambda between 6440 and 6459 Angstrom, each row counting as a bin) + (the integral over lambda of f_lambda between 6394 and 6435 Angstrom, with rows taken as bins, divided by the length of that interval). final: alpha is 1.069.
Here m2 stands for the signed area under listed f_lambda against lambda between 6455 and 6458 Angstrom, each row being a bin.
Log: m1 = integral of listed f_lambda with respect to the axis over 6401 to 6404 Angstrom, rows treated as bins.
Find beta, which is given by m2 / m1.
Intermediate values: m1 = 1.66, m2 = 1.56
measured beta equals 0.93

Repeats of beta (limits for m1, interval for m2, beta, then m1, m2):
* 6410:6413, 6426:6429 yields 0.97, 1.65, 1.59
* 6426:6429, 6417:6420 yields 0.96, 1.59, 1.53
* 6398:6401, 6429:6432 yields 0.99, 1.60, 1.59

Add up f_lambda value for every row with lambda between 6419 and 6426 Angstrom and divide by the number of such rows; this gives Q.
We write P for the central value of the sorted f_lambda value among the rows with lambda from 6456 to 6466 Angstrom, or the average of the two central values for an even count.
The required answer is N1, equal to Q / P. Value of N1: 0.98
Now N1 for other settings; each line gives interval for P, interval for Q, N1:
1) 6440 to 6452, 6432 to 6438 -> 0.98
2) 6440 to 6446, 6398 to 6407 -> 1.04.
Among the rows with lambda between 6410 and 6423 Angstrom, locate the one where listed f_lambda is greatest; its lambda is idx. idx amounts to 6410.85 Angstrom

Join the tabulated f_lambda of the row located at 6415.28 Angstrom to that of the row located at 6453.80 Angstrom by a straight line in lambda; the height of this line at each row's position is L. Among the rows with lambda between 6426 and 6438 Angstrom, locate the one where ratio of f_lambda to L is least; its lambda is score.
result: 6437.47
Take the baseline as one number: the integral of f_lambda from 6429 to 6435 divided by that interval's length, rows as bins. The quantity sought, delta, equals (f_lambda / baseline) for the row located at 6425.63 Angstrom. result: 0.99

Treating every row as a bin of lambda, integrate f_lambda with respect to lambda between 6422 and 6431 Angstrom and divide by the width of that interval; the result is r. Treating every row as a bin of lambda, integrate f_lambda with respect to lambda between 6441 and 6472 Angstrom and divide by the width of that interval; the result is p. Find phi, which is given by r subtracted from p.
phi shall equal 0.0077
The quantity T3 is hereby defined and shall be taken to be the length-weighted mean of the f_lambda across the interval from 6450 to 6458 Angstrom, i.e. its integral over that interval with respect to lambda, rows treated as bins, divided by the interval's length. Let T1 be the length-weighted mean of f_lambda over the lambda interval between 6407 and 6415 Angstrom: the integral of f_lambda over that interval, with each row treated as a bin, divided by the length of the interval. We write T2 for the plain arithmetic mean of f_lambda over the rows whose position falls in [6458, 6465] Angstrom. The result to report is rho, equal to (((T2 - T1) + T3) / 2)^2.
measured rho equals 0.061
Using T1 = 0.55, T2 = 0.52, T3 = 0.526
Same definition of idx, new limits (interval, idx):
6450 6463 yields 6450.83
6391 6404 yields 6403.47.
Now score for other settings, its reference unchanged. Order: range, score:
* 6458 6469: 6458.26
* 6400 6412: 6400.52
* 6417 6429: 6421.19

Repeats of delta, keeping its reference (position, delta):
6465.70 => 1.00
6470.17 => 1.01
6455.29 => 0.98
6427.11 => 1.00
